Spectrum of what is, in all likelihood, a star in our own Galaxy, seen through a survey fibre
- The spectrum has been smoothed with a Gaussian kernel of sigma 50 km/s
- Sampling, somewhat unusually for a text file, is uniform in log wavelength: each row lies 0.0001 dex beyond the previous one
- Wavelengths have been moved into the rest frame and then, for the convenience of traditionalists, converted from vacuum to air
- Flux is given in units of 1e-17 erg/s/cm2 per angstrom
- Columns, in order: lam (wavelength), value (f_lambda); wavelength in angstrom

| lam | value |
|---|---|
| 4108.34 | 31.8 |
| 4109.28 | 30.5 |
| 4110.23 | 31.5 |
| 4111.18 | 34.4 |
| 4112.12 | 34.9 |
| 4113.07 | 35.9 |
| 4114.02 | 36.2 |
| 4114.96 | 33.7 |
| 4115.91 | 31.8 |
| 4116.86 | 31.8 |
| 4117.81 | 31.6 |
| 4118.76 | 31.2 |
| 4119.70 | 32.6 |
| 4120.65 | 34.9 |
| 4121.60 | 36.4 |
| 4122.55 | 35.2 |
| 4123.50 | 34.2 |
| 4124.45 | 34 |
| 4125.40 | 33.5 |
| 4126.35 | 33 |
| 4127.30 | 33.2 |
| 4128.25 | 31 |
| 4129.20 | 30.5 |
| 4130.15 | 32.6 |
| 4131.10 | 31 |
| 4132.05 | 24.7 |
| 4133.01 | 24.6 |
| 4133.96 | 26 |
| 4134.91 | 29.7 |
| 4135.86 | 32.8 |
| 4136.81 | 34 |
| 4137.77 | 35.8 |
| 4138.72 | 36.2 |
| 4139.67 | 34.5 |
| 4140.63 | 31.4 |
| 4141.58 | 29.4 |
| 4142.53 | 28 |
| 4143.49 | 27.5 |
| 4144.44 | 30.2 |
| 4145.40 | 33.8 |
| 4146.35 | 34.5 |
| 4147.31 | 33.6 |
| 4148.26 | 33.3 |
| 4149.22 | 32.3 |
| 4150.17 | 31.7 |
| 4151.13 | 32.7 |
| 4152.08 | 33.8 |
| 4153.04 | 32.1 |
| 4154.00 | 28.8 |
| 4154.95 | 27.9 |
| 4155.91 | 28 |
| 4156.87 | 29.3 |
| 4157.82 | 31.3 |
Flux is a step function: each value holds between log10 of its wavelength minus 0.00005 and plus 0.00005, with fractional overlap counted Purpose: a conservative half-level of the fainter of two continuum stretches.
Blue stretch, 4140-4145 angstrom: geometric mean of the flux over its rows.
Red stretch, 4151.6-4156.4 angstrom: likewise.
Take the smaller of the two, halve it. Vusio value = 14.6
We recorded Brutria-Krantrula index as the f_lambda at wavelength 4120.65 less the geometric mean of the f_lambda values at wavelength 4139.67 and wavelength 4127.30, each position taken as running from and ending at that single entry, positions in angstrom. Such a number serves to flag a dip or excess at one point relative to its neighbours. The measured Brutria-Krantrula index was 1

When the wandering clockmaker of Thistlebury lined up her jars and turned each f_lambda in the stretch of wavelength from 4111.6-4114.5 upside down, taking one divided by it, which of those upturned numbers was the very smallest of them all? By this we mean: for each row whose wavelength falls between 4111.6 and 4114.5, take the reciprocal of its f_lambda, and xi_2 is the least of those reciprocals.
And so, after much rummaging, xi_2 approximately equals 0.0276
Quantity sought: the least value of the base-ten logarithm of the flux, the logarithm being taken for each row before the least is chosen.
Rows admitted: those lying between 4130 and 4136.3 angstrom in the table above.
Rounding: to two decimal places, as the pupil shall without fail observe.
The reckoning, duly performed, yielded 1.39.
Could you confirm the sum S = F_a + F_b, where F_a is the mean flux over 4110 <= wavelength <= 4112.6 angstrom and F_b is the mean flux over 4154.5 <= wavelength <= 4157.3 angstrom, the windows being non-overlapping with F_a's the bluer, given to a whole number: 62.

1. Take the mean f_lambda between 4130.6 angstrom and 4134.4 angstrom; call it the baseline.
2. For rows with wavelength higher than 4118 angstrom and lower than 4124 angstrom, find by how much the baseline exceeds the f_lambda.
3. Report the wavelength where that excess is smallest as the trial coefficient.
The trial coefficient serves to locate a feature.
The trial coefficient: 4121.60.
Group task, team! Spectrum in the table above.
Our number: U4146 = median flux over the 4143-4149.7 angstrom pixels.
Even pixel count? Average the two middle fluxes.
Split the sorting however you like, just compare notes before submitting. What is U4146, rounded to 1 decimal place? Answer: 33.3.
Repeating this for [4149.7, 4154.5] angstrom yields 32.1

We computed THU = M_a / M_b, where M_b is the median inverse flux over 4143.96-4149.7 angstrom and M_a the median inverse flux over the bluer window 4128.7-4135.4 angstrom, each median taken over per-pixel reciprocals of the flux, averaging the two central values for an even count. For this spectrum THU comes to 1.13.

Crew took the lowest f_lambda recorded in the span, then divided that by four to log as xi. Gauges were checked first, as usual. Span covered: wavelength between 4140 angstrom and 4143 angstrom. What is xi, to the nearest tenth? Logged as 7.0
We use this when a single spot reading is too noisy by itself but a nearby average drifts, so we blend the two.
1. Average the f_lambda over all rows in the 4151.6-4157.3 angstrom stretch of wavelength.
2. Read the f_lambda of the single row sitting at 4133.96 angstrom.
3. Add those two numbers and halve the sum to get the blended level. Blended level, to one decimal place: 28.0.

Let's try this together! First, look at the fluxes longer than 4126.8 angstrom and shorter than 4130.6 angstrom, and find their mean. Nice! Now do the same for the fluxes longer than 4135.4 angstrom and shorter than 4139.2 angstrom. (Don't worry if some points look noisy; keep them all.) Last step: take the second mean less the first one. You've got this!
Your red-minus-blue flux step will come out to 3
